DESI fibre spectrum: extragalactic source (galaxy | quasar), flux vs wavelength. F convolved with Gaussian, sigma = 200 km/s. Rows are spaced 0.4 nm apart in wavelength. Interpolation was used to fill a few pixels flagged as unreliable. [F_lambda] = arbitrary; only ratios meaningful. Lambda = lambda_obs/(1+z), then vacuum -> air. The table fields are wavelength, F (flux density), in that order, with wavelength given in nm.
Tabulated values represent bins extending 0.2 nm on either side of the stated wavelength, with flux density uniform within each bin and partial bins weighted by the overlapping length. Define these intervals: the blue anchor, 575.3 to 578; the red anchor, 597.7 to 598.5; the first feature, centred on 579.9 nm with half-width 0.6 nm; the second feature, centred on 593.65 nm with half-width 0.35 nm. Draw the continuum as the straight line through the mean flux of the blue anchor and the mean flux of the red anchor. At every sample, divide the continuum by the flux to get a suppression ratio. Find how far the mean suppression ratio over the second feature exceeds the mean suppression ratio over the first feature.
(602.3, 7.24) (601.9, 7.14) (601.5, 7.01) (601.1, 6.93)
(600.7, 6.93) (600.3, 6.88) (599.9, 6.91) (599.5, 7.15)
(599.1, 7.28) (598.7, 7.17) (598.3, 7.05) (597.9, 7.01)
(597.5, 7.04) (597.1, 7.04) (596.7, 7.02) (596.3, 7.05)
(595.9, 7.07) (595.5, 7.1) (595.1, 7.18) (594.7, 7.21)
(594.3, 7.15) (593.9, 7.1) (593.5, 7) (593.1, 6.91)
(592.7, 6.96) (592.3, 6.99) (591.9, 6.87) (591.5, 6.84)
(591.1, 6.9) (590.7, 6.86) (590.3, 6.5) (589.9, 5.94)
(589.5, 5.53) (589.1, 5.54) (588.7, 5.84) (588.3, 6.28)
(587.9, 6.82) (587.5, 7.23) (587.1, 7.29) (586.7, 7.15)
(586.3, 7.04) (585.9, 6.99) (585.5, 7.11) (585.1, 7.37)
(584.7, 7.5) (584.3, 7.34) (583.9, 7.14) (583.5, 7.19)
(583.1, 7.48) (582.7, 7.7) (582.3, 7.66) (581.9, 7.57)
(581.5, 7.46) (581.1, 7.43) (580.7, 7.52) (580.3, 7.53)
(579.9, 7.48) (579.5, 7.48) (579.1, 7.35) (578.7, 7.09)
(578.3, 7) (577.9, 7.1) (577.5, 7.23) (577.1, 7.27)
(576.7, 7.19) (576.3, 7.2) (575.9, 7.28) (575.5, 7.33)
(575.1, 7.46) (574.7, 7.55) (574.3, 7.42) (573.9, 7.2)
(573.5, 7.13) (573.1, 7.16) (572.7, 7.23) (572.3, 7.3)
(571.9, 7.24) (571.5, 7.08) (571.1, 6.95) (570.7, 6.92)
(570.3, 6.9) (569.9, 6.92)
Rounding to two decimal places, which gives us 0.04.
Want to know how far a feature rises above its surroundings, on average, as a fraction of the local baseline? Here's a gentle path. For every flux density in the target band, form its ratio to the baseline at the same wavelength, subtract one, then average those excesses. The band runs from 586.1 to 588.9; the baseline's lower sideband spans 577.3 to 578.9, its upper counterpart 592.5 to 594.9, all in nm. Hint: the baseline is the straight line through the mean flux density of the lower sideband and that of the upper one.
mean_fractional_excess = -0.04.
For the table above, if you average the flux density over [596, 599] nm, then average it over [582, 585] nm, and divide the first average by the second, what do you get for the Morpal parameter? 0.95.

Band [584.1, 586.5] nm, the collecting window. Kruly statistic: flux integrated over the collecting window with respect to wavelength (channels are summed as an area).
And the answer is 17.3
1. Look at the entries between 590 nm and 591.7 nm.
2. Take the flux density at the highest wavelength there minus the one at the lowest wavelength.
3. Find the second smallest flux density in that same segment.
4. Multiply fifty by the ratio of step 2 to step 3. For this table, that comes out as 2.5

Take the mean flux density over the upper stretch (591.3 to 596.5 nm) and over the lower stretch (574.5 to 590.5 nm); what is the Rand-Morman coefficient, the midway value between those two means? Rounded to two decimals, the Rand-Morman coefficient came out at 7.07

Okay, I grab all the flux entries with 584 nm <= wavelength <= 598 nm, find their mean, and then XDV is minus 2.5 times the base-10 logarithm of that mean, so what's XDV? -2.09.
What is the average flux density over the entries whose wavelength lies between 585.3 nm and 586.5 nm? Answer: 7.05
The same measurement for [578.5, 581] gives 7.41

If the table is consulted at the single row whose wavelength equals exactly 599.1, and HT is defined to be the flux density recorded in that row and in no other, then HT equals 7.28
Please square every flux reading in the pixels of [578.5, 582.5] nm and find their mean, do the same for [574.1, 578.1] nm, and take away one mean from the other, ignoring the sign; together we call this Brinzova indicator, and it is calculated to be 2.3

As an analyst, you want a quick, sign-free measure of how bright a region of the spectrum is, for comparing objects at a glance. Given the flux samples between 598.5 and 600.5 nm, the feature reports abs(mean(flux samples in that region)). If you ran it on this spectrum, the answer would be 7.08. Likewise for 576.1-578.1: 7.20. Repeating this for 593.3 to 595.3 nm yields 7.13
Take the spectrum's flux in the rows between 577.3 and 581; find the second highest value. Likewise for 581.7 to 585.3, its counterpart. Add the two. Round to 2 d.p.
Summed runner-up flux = 15.18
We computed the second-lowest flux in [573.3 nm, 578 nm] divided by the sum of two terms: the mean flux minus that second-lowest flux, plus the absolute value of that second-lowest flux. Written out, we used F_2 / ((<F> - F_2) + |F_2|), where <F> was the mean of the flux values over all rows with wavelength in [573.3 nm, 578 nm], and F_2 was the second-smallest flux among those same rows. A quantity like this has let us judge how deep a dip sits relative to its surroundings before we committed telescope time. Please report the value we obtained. 0.979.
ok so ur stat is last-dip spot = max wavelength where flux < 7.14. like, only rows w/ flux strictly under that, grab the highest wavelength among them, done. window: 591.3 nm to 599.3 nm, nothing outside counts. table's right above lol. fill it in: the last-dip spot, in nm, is 598.3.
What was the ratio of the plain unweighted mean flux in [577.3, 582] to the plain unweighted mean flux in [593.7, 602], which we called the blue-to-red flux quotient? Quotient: 1.04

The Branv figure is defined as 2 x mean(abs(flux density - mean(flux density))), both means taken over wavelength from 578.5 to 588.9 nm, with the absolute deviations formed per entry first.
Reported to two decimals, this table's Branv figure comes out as 0.57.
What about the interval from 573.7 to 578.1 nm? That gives 0.21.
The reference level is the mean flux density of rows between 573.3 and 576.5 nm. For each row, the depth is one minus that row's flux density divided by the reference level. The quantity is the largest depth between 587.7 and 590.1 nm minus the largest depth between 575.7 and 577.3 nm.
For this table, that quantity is 0.227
